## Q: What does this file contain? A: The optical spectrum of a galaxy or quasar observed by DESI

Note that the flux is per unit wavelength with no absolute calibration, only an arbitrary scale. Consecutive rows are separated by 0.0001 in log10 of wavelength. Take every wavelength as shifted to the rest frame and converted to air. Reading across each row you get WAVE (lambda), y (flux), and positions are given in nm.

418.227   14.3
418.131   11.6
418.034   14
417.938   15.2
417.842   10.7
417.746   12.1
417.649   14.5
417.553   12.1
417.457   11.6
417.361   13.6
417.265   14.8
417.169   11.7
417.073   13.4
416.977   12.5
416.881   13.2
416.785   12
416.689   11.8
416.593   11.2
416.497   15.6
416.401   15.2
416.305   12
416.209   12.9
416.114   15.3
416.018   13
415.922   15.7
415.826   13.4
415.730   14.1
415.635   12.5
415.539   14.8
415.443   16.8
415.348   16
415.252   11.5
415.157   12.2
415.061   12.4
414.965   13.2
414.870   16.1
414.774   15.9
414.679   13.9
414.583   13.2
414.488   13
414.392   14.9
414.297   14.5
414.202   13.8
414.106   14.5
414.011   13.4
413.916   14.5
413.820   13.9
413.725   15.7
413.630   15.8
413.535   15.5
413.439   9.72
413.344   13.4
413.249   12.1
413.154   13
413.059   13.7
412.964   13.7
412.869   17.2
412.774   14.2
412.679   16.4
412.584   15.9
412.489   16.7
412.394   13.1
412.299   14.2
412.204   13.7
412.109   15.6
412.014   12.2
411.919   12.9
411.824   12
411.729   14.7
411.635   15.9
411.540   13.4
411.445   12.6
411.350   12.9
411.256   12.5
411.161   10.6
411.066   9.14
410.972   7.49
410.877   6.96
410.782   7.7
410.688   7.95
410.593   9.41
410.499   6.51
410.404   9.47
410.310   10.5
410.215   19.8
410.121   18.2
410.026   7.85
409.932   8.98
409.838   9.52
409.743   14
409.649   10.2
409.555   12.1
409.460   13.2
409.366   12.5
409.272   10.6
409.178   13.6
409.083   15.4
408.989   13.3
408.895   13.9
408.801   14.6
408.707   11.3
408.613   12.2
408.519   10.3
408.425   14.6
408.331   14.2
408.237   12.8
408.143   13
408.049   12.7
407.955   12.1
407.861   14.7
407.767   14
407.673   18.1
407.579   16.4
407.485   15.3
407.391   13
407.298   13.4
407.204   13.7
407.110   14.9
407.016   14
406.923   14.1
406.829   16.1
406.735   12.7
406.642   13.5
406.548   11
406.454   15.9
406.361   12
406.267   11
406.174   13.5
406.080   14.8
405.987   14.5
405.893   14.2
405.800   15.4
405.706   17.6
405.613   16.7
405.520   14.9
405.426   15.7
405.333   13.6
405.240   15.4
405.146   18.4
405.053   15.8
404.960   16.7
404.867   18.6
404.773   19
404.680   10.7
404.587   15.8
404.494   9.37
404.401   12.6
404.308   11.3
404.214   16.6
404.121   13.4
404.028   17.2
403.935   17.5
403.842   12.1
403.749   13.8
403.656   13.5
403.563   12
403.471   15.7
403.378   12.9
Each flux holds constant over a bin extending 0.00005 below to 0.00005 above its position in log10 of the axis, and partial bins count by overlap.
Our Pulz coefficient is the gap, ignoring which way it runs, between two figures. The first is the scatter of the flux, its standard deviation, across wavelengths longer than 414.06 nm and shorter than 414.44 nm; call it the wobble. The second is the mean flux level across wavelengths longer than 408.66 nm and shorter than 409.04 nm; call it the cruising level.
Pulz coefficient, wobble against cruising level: 12.9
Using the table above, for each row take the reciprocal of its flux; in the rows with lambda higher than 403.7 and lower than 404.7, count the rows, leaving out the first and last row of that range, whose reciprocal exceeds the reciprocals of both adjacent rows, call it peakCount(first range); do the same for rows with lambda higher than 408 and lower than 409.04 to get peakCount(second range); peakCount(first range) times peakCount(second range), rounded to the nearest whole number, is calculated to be 12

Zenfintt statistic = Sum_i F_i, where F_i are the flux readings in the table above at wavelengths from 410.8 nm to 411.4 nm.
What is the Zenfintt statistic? 60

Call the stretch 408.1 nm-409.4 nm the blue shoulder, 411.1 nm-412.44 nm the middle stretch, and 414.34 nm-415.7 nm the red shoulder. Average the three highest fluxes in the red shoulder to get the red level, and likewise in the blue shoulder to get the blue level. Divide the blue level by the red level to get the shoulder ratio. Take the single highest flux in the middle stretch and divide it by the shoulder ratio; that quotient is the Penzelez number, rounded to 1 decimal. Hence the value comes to 17.4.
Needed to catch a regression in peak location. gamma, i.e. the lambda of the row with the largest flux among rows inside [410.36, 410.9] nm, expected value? 410.404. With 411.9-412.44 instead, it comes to 412.109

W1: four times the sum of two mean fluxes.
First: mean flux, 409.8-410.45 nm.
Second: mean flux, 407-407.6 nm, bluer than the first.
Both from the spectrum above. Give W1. 106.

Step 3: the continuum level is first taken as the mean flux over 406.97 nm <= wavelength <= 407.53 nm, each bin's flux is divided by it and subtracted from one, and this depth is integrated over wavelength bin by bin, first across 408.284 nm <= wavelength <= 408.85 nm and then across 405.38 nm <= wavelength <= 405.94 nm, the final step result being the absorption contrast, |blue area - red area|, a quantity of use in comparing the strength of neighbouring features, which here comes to 0.115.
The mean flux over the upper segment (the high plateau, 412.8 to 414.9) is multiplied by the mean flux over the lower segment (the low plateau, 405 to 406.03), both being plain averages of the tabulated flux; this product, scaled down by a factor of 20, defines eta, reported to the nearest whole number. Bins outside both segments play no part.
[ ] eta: 11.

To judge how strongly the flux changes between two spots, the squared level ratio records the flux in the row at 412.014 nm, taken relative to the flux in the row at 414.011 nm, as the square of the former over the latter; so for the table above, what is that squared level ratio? 0.83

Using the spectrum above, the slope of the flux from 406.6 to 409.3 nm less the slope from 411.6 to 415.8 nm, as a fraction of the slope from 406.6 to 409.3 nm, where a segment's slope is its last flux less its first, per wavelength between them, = 0.6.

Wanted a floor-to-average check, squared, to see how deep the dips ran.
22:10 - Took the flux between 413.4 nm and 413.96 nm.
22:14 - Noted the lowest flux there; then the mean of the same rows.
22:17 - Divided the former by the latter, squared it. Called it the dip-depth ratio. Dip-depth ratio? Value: 0.47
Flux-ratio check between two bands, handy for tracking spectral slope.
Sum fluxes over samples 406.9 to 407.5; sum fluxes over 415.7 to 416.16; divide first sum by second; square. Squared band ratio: 1.9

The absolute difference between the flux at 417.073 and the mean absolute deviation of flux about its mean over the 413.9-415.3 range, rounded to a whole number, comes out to 12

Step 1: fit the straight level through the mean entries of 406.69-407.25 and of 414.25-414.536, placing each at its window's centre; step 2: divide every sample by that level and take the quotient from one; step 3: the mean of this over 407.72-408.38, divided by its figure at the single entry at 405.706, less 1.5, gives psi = -1.8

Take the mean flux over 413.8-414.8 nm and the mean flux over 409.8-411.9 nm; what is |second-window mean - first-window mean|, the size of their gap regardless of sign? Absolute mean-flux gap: 3.0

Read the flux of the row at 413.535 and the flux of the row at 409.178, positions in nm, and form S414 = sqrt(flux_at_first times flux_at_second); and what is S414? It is 14.5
